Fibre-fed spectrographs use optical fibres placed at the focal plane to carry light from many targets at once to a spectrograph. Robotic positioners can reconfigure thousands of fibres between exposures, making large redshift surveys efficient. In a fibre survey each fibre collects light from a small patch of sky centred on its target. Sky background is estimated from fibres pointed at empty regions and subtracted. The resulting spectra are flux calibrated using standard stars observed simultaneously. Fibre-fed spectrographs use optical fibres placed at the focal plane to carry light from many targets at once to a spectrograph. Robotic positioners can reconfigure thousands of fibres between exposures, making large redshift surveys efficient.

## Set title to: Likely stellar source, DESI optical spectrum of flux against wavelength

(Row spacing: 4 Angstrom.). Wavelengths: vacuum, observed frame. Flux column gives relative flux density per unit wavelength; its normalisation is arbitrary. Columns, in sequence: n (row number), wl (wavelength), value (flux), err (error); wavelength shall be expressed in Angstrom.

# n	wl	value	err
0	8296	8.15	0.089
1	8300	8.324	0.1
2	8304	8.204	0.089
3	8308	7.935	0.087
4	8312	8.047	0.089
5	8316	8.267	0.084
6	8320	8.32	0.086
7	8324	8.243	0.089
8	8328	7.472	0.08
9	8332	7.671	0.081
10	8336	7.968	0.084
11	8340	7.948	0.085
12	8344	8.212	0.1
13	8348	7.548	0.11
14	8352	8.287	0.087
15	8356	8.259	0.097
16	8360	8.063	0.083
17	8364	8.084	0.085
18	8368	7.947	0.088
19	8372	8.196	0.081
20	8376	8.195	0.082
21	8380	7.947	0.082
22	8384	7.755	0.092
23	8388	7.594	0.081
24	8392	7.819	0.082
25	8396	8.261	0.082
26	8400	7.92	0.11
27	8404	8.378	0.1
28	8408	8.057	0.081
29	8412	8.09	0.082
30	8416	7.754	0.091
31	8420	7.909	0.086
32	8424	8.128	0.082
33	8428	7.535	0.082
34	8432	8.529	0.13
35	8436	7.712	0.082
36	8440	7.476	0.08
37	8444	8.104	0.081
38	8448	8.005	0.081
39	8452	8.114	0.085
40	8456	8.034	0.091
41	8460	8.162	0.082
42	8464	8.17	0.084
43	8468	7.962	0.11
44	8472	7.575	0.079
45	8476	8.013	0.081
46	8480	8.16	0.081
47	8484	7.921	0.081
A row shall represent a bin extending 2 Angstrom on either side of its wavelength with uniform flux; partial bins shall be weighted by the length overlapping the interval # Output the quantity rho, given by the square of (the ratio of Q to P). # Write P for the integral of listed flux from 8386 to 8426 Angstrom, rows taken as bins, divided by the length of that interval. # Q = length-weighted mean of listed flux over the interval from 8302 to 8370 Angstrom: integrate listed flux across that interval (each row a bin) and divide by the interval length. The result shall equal 1.01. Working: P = 7.99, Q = 8.03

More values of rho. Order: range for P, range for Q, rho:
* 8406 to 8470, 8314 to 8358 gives 1.01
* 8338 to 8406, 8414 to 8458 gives 0.98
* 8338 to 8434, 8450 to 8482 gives 1.00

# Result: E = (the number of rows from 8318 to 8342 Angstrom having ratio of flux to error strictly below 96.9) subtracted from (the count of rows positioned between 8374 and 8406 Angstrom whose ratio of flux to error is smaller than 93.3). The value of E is -3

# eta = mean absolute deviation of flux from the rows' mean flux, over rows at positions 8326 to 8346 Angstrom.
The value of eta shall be 0.23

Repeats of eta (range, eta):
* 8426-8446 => 0.36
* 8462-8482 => 0.17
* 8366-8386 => 0.15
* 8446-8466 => 0.06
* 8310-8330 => 0.25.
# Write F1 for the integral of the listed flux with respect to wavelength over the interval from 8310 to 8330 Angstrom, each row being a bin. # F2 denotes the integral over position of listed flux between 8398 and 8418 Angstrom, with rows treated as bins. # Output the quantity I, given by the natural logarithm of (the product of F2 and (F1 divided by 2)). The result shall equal 9.47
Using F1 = 161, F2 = 161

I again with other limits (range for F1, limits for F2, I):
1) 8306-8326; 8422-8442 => 9.46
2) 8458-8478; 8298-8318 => 9.47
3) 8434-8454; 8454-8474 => 9.44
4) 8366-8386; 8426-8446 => 9.44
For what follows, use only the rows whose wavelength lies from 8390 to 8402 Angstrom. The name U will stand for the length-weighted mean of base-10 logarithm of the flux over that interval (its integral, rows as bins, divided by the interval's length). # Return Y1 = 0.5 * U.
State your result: 0.451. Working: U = 0.903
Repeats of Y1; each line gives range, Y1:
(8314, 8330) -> 0.453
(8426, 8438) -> 0.449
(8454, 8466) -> 0.455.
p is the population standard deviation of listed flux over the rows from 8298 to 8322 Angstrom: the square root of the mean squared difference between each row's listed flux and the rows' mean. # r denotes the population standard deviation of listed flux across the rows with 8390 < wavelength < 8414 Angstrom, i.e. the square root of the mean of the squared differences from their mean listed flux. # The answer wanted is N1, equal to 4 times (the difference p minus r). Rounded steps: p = 0.14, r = 0.19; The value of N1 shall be -0.2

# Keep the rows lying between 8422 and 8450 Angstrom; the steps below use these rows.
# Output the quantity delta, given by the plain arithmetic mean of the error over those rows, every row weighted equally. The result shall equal 0.0883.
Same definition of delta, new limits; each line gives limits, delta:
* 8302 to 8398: 0.0869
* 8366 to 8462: 0.0873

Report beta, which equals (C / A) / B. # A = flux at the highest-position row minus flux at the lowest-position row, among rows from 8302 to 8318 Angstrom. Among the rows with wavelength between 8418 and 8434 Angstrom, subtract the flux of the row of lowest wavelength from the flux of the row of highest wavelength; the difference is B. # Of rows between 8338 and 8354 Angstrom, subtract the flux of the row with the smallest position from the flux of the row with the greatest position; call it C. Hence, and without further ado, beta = 9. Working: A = 0.1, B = 0.6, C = 0.34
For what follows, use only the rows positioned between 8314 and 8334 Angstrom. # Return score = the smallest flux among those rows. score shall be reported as 7.472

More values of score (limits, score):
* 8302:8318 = 7.935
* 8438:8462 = 7.476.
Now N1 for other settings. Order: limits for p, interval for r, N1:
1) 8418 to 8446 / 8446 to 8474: 0.6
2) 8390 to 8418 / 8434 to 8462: -0.1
